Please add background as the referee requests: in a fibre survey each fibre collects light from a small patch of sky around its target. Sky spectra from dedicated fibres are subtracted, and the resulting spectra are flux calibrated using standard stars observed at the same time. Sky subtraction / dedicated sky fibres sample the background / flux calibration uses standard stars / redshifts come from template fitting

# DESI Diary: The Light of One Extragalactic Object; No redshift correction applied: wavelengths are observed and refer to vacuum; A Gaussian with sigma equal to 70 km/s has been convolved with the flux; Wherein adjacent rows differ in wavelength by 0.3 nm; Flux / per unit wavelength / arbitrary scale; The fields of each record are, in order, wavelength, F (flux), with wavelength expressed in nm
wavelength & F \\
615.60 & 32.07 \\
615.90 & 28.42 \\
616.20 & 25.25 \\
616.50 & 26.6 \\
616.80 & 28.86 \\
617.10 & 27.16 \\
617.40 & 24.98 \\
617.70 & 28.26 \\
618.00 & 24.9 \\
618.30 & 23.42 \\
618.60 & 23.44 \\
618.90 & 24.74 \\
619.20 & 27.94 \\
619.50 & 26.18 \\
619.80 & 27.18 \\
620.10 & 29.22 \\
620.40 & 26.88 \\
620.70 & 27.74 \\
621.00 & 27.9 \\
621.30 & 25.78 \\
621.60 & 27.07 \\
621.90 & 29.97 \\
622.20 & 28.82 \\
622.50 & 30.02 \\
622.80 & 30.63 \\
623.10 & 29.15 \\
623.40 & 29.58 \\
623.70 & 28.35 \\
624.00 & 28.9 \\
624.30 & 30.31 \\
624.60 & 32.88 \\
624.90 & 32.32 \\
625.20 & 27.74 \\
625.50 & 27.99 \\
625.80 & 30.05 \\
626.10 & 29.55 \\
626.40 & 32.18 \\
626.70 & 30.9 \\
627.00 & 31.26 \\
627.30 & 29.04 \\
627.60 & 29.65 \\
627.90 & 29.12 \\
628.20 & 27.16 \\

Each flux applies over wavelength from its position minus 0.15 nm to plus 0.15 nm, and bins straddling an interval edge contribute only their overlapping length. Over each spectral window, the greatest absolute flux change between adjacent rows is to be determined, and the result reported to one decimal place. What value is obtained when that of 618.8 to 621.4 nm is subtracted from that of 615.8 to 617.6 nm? 0.0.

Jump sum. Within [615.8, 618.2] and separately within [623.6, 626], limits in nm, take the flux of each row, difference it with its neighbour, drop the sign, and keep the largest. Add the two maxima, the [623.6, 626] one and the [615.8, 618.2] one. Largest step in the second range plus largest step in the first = 7.9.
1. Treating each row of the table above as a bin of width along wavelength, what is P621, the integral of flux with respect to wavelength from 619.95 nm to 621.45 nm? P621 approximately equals 41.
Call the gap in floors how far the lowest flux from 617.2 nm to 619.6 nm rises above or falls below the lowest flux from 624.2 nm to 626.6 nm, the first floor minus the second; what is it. -4.3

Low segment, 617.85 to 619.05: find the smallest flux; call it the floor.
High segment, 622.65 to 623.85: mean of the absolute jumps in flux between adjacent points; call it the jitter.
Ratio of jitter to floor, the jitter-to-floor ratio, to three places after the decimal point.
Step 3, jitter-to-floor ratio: 0.045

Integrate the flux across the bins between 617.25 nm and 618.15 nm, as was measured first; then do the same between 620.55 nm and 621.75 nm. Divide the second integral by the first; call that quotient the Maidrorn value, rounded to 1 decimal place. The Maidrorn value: 1.4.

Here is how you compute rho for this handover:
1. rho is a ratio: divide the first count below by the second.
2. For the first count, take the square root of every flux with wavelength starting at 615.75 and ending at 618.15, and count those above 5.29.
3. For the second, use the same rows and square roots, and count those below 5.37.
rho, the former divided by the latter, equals 0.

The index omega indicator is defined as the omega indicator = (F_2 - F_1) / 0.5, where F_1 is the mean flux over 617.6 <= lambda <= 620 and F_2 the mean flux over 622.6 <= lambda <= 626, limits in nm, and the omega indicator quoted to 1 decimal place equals 8.1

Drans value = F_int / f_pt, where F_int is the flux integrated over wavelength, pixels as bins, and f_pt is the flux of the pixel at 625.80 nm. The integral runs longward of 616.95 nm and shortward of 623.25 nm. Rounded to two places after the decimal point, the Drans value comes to 5.70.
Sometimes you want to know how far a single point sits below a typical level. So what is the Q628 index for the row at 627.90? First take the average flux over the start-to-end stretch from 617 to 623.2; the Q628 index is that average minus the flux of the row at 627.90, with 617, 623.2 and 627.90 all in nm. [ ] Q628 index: -1.9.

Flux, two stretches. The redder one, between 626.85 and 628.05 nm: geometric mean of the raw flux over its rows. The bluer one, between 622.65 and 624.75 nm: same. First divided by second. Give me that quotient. 0.99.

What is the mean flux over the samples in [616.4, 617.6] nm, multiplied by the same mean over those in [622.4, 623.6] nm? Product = 803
